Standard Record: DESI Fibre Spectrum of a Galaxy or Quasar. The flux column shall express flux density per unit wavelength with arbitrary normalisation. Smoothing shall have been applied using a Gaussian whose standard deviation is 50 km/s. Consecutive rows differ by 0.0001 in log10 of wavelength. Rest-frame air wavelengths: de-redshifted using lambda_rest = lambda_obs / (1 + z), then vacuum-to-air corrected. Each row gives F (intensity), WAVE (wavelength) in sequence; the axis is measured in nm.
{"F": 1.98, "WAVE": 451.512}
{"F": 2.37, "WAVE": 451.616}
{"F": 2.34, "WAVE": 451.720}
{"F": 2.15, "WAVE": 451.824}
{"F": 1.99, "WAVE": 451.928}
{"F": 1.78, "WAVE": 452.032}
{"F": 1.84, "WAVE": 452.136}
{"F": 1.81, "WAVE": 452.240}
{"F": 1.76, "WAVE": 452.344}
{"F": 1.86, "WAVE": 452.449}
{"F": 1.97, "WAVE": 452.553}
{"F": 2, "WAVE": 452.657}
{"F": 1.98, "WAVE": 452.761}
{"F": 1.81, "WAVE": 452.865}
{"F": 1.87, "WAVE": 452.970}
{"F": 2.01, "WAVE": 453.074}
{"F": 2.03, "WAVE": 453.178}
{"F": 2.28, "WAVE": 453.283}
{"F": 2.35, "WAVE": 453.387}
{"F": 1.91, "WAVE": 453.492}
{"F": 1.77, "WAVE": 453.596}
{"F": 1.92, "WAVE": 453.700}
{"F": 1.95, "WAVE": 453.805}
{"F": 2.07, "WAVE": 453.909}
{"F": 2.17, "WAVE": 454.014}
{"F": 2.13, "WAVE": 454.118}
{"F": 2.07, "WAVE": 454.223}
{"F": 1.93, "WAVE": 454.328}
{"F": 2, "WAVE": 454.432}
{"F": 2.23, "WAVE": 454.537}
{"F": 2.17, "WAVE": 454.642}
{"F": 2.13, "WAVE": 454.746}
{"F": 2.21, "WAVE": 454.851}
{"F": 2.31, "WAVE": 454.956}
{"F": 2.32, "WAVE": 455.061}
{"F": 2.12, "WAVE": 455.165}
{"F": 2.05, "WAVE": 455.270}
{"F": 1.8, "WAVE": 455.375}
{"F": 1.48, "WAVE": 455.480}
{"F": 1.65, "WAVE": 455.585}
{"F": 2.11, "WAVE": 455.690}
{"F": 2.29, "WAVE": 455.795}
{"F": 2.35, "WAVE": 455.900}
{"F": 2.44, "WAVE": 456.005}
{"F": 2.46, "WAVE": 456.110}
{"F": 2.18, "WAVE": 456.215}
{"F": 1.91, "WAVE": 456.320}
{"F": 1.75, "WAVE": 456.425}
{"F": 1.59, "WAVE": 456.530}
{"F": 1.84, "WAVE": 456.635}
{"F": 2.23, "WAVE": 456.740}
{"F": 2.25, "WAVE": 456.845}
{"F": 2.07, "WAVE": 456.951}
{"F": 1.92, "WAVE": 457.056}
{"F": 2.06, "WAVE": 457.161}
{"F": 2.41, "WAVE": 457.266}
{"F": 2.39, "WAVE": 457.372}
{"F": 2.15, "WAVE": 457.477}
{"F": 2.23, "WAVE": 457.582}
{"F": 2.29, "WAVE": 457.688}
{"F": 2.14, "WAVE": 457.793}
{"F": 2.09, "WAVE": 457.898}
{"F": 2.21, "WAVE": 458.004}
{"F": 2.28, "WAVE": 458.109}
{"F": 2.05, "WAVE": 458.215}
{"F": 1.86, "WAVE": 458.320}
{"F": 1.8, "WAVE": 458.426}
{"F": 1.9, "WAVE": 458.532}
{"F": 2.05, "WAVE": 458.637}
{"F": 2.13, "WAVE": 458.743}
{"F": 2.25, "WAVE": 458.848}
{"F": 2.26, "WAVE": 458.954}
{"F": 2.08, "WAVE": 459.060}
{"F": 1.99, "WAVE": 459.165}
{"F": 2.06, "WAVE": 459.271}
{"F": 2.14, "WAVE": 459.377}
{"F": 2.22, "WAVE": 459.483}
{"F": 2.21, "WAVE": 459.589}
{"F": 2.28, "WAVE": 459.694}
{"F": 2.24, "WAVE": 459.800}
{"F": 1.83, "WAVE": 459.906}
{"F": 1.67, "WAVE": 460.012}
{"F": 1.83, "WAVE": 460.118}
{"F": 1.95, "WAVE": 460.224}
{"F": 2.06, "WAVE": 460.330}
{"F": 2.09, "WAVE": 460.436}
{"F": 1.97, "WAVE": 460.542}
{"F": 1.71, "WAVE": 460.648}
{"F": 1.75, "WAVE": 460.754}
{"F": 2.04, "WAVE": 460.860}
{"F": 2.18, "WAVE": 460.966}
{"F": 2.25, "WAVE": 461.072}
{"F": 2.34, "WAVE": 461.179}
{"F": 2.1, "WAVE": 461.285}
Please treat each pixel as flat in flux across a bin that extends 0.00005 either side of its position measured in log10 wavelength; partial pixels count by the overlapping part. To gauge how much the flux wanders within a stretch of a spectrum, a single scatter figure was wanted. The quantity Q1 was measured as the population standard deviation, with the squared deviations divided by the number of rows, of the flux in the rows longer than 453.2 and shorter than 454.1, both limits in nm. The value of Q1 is 0.19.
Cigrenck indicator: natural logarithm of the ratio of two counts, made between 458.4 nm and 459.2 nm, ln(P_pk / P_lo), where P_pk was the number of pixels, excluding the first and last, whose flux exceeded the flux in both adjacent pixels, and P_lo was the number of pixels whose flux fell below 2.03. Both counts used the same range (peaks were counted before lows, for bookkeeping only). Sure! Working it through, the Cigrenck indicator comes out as -1.1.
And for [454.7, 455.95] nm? -1.1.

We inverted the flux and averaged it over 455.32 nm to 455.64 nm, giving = 0.61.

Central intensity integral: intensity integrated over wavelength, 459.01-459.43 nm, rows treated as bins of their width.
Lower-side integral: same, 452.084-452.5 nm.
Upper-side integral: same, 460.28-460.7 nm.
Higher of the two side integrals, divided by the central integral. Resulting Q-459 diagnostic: 0.95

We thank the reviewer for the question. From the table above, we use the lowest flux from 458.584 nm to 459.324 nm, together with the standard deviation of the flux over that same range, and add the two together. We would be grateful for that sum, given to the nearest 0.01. 2.09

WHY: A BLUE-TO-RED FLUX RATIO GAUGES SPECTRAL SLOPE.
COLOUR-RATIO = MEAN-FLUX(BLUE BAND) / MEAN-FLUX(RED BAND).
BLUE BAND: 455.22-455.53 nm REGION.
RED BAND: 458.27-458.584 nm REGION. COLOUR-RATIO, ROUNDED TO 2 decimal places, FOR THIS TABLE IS 0.96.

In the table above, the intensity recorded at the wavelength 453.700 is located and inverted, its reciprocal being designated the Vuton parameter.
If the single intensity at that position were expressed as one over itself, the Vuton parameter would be 0.52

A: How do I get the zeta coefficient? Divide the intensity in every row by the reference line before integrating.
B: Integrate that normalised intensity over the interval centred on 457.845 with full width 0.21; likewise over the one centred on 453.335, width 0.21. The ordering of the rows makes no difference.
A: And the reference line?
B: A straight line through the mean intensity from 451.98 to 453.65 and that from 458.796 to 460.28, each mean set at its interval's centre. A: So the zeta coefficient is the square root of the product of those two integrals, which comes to 0.233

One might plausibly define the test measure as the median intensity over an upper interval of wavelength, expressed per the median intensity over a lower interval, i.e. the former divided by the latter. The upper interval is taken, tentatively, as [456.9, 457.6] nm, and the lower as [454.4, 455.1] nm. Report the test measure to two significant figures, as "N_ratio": 0.97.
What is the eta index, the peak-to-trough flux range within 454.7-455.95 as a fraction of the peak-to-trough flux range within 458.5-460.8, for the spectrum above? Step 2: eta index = 1.4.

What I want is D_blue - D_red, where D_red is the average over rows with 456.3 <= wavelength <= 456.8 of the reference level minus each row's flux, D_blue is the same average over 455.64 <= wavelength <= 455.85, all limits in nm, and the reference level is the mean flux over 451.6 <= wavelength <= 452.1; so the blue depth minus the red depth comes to -0.34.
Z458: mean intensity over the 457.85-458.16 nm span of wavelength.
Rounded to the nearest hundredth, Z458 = 2.19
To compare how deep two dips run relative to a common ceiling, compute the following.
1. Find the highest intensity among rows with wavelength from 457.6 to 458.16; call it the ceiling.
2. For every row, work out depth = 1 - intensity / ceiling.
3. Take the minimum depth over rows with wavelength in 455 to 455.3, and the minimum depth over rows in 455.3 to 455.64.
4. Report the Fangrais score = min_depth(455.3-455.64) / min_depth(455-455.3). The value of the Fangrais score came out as -16.3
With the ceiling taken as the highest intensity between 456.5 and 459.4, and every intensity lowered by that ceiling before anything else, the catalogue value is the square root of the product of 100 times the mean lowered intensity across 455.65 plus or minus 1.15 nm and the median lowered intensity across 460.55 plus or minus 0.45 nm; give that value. 3.85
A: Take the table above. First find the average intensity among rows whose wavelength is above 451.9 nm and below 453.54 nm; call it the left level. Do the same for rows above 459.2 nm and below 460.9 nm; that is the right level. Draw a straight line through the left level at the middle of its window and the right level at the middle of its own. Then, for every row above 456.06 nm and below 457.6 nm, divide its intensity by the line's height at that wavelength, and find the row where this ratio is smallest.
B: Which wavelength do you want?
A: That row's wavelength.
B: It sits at 456.530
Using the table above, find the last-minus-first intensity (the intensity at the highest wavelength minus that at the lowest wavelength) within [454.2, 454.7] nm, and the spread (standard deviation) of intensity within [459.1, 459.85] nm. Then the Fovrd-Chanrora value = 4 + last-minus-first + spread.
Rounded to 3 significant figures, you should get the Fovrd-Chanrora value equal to 4.20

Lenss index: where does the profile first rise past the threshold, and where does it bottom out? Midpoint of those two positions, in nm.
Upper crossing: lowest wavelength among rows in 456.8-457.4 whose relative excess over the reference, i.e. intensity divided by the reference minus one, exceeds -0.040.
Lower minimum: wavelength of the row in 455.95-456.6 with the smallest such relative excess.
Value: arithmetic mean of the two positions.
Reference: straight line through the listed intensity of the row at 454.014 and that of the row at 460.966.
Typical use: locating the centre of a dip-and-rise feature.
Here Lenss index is 456.69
